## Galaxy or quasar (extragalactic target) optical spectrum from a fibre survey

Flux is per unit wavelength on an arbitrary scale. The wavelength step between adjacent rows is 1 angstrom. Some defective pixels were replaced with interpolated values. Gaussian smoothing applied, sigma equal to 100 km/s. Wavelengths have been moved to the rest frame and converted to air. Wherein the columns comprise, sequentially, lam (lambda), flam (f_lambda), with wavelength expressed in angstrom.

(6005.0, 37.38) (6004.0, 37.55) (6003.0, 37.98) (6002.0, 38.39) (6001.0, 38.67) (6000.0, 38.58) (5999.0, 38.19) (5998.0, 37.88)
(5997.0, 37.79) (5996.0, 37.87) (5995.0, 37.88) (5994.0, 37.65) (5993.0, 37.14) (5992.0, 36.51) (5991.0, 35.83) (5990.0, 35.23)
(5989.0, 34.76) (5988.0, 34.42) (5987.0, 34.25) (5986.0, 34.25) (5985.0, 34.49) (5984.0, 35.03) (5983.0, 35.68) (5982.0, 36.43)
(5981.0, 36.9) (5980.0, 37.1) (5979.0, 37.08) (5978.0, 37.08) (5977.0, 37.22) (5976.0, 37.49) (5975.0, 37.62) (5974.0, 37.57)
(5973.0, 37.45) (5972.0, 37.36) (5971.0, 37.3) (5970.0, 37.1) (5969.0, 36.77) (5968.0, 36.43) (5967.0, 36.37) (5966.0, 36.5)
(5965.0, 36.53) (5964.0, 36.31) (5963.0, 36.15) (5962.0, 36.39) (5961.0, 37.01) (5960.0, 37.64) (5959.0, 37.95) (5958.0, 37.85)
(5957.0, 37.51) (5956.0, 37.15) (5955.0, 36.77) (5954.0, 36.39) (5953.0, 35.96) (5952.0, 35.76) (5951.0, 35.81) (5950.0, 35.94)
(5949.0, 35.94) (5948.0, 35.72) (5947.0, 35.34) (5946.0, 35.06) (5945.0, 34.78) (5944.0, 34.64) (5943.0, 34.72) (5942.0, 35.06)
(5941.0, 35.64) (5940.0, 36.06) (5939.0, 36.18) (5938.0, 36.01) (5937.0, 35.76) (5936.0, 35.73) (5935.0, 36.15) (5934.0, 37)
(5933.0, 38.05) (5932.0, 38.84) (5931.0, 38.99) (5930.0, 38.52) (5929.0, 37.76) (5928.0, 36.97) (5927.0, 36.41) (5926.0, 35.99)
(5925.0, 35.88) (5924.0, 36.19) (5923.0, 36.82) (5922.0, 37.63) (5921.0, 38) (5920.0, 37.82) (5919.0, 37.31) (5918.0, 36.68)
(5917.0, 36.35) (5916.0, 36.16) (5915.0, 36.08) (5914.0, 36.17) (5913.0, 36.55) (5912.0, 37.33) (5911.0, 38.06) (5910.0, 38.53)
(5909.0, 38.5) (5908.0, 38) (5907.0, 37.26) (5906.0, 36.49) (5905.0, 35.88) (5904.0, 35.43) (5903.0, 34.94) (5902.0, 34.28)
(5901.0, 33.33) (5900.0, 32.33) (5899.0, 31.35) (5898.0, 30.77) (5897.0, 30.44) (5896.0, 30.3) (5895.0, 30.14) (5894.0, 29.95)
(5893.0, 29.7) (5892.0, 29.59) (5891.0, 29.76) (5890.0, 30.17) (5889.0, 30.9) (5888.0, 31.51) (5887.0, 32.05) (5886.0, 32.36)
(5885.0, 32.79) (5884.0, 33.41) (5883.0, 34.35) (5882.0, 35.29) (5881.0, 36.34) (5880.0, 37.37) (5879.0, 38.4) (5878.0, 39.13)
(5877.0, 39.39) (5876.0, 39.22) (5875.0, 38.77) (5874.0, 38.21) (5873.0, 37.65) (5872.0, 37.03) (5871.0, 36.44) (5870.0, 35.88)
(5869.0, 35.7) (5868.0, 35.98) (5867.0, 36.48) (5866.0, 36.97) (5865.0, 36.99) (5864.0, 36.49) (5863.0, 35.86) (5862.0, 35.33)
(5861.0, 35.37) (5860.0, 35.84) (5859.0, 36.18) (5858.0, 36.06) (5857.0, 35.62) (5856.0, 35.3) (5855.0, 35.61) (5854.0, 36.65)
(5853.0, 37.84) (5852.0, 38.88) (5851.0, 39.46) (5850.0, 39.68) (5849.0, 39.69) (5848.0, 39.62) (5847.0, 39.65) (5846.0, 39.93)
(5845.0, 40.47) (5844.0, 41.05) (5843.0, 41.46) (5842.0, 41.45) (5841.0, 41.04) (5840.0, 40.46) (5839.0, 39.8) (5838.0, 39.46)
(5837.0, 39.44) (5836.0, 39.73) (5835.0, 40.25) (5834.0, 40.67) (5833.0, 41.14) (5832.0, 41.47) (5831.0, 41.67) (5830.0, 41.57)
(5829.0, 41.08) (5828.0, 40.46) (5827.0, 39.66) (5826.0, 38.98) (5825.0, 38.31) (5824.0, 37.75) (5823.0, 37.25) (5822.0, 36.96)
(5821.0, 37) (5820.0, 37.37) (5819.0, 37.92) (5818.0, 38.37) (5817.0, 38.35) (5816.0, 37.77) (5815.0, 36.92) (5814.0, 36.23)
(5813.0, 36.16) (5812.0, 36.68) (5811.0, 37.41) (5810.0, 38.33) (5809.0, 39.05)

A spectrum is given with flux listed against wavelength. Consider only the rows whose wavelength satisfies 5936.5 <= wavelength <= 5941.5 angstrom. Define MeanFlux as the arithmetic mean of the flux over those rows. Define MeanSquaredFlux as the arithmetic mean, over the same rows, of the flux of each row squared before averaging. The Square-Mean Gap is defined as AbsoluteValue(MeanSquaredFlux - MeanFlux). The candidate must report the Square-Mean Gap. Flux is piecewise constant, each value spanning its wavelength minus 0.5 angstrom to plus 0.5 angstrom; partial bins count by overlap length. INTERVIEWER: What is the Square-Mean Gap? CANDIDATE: 1255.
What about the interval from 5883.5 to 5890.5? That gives 986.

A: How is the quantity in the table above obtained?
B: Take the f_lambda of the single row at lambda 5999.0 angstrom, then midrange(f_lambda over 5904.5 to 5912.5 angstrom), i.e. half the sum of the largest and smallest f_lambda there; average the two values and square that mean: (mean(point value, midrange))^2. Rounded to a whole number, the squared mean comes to 1421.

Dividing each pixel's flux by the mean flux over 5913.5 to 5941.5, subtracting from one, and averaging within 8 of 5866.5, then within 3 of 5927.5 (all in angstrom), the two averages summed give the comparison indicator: 0.009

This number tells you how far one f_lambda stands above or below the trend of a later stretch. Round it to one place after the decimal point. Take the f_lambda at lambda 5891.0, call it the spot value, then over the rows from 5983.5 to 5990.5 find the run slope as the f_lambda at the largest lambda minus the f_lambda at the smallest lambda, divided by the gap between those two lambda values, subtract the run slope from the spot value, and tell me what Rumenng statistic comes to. 29.7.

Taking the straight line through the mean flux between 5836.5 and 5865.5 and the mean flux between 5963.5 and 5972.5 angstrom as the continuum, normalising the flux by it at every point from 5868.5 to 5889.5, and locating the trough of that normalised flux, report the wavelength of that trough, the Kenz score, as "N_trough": 5889.0 angstrom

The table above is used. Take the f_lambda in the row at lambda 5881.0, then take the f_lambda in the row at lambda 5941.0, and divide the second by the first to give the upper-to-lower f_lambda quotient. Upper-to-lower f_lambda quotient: 0.981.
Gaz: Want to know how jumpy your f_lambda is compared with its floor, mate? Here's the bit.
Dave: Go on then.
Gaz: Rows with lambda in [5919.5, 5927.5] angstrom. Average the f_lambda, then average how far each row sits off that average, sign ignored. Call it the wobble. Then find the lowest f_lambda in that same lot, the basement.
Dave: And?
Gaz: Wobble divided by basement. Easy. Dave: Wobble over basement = 0.020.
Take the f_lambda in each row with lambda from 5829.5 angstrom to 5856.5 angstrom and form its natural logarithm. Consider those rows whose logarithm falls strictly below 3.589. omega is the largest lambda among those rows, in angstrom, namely 5856.0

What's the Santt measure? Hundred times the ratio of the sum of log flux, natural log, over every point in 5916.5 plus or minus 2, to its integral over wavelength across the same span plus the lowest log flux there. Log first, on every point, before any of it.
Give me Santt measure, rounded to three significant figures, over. 80.0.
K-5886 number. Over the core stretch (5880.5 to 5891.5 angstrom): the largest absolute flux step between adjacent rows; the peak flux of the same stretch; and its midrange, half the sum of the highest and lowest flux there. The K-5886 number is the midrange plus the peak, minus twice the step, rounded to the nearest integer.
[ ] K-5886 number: 67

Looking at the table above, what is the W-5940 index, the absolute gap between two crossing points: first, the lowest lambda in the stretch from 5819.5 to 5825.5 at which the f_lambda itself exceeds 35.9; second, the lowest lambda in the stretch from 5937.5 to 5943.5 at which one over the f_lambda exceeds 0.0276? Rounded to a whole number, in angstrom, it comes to 118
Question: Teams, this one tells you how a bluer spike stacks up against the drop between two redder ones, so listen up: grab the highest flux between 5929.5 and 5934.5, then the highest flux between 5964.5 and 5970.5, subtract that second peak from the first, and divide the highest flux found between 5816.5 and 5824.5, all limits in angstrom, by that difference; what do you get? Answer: 20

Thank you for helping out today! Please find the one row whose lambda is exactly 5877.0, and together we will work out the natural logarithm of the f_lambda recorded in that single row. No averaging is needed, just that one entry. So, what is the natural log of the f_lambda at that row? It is 3.67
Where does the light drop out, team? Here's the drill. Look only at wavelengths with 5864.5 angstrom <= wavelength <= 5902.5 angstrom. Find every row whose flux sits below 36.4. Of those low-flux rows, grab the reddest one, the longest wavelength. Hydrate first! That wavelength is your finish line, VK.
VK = 5902.0 angstrom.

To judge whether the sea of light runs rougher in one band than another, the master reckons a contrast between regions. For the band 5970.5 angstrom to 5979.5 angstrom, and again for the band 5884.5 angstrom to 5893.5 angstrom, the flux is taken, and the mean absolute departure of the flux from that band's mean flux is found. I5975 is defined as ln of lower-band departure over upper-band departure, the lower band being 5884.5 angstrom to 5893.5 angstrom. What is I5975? 1.9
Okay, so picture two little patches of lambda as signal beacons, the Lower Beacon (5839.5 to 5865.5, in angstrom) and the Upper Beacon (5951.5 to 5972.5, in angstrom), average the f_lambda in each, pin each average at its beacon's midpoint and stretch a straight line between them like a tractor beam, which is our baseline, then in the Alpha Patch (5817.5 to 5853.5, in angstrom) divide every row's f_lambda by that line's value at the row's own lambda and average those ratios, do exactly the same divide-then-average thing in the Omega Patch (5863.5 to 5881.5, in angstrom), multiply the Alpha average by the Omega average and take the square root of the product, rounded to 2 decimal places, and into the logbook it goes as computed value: 1.01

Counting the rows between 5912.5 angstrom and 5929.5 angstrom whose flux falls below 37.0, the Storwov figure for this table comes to 12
